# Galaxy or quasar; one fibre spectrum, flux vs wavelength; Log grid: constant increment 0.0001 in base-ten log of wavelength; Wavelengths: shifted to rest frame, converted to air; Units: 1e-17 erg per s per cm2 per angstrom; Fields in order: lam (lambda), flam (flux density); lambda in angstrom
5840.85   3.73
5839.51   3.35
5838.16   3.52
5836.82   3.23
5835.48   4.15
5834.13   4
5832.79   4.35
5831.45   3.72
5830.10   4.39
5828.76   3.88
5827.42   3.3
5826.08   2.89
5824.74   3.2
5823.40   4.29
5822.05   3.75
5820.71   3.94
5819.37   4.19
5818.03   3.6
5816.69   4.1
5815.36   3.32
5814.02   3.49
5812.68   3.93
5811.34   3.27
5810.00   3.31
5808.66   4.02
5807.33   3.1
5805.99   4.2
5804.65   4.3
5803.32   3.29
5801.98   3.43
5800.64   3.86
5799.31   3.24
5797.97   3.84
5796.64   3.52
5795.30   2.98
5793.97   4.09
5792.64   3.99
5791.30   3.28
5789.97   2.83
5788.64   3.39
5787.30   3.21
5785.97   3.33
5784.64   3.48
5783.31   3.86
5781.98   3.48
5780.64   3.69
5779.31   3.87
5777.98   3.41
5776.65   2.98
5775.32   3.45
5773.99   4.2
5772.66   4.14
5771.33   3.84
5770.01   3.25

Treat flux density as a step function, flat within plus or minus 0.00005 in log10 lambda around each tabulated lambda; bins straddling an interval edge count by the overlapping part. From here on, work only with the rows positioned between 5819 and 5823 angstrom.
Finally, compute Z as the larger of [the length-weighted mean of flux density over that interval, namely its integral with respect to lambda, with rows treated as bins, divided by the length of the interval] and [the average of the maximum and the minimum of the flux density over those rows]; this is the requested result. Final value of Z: 3.97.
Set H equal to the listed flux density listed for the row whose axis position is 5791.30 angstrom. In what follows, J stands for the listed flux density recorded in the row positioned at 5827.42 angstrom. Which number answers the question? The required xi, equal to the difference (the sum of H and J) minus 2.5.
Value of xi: 4.08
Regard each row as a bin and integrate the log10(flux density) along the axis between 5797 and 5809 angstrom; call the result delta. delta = 6.8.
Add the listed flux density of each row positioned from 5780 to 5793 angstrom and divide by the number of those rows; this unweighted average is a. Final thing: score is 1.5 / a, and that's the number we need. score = 0.434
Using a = 3.45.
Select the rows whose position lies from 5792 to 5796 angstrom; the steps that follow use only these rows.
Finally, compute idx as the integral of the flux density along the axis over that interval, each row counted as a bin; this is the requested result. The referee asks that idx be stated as 14.7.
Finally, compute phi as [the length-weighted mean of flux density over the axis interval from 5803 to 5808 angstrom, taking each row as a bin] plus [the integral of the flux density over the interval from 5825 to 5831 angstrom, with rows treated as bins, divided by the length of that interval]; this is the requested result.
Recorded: 7.3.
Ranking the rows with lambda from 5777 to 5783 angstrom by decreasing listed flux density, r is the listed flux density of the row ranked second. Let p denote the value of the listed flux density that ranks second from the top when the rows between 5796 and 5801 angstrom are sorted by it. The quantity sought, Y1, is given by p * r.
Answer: 14.2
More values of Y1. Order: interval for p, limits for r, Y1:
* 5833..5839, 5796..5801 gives 15.4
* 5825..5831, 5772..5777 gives 16.1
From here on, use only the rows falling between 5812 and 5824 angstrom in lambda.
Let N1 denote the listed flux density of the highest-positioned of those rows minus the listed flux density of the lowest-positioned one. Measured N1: 0.4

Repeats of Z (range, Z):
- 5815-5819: 3.75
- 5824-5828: 3.15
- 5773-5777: 3.64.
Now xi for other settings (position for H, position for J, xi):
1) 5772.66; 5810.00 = 4.95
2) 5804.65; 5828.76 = 5.68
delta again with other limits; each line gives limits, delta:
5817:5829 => 6.7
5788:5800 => 6.4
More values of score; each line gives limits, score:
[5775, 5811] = 0.424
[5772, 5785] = 0.410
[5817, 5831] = 0.401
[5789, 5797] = 0.435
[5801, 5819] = 0.412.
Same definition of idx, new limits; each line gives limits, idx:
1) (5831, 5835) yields 16.2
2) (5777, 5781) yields 14.4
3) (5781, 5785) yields 14.5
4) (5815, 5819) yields 15.0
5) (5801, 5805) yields 14.5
